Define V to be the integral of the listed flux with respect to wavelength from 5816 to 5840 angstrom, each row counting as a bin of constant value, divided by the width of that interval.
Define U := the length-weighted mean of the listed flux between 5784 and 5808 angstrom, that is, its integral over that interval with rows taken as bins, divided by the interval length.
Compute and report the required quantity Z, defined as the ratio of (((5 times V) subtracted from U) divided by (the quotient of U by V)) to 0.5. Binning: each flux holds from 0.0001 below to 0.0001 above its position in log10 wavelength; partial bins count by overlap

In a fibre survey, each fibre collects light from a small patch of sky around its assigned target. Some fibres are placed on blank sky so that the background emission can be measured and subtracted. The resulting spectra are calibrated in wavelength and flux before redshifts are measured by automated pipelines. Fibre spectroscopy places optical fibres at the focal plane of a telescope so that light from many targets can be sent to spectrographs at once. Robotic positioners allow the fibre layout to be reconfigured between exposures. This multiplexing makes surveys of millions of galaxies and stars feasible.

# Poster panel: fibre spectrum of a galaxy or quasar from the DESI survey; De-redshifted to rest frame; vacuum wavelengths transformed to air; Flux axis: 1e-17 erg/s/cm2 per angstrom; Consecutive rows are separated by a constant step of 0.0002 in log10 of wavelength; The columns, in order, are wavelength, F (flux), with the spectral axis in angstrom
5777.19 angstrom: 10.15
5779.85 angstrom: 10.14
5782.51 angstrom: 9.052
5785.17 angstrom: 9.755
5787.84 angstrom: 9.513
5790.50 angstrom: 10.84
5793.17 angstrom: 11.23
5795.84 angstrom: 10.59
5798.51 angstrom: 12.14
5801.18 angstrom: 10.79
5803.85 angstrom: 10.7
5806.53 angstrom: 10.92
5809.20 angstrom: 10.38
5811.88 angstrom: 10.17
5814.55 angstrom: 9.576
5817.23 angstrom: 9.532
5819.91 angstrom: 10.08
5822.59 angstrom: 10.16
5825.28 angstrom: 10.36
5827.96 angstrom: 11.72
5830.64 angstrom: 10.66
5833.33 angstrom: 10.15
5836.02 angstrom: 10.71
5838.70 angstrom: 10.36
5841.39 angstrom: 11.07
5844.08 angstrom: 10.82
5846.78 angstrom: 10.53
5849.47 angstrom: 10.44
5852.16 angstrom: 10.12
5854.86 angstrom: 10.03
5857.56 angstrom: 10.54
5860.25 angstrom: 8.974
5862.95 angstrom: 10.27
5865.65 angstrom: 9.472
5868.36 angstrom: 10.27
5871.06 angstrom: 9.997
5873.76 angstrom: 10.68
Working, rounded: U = 10.7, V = 10.4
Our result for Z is -80.4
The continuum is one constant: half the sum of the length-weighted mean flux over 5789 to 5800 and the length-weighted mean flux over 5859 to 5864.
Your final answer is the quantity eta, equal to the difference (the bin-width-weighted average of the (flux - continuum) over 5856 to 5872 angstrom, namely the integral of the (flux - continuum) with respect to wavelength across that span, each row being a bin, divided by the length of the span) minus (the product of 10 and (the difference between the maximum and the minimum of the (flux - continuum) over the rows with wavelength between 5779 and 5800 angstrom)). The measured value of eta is -31.3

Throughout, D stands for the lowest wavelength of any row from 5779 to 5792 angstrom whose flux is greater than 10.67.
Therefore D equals 5790.50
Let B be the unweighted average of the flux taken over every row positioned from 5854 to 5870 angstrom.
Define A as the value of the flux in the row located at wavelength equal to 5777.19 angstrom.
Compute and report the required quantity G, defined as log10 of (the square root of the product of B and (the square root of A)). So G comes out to 0.750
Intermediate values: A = 10.15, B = 9.9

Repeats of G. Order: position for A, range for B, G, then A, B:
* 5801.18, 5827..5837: 0.775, 10.79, 10.8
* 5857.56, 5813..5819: 0.746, 10.54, 9.6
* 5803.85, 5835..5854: 0.770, 10.7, 10.6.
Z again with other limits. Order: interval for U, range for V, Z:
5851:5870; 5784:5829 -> -89.6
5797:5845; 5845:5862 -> -76.8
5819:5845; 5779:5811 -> -83.0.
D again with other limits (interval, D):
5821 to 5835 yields 5827.96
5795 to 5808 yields 5798.51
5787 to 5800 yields 5790.50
